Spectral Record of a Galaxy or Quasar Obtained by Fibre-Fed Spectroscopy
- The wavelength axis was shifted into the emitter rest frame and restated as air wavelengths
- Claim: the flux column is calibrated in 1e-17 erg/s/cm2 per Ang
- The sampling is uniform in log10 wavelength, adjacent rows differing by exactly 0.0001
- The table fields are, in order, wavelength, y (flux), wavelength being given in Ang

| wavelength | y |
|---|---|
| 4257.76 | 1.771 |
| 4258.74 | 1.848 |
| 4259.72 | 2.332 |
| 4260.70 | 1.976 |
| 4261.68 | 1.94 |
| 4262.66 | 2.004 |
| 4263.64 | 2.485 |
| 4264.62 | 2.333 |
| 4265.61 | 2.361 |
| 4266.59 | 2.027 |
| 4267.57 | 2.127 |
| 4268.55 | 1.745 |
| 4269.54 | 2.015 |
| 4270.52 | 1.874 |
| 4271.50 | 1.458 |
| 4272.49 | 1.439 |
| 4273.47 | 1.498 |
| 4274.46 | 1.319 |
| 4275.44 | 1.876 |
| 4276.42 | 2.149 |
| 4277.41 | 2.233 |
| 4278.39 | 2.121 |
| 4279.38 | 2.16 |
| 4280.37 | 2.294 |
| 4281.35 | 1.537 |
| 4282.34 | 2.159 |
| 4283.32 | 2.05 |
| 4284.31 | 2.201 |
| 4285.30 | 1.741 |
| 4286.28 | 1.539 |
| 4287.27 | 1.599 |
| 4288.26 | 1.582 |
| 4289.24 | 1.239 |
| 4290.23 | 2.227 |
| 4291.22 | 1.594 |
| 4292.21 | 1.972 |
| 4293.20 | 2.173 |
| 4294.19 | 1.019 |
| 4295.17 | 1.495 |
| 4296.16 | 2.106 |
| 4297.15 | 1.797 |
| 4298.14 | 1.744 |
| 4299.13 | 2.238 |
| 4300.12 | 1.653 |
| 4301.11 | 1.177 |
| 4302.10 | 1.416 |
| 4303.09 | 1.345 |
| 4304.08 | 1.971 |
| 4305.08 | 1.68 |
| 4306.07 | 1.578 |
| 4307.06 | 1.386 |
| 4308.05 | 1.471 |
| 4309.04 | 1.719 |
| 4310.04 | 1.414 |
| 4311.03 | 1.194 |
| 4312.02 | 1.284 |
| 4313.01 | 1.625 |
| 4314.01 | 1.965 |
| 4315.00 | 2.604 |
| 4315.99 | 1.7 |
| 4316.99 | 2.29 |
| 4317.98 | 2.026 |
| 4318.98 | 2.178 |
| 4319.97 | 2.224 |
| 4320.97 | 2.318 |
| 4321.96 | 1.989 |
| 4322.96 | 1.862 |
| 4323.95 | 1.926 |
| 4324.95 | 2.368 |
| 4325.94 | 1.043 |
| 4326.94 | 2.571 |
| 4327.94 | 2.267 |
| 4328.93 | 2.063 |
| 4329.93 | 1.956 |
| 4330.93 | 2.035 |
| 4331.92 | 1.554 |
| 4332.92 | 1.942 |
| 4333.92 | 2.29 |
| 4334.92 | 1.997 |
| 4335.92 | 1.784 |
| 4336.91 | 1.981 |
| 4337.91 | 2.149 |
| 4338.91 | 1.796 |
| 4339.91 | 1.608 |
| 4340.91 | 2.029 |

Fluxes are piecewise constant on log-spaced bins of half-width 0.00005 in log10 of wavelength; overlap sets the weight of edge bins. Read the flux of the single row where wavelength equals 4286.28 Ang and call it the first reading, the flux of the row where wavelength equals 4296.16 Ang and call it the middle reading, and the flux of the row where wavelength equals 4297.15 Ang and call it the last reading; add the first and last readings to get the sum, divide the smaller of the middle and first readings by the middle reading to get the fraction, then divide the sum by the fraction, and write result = 4.6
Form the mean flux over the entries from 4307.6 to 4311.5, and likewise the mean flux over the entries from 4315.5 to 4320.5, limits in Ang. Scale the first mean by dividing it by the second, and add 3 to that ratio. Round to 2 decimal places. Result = 3.70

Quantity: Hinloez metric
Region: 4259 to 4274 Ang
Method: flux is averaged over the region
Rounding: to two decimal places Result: 1.97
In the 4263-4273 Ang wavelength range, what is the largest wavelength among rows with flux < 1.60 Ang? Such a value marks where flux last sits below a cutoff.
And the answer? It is 4272.49 Ang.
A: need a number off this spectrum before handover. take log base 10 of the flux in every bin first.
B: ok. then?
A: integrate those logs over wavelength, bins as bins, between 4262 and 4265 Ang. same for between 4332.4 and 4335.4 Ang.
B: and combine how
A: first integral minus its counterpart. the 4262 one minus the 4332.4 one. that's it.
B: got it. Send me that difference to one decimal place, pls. 0.1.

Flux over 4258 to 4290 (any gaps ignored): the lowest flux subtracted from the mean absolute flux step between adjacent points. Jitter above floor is -1.0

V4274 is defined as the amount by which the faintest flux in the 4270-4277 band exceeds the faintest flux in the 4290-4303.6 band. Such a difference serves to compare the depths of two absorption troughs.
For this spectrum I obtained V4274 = 0.30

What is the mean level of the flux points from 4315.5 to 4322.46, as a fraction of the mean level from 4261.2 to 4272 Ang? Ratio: 1.03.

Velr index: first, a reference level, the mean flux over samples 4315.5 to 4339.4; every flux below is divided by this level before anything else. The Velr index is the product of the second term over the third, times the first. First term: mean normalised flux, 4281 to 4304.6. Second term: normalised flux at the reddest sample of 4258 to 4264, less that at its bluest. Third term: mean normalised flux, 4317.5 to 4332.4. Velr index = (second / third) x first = 0.3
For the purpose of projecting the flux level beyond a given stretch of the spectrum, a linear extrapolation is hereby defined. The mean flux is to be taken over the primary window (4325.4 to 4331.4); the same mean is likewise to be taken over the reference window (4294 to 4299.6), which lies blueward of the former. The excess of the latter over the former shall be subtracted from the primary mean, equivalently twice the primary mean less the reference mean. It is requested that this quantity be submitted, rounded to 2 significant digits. 2.2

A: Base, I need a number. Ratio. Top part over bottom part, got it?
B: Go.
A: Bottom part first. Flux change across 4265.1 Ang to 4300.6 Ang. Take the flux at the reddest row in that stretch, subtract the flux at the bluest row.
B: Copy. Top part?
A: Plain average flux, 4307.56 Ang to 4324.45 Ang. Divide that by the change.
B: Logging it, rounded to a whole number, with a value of -3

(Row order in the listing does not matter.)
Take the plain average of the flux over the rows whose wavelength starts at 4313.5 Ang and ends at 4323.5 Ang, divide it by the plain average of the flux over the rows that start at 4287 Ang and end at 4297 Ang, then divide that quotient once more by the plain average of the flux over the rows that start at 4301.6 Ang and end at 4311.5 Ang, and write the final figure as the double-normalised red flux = 0.82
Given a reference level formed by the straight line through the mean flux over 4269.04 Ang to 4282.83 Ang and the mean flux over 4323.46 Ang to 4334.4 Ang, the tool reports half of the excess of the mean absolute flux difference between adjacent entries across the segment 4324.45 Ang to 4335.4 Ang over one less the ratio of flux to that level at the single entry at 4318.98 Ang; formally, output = 0.30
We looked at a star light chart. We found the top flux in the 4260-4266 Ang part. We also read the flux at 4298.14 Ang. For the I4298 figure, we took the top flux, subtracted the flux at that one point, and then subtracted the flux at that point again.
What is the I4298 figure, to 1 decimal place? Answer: -1.0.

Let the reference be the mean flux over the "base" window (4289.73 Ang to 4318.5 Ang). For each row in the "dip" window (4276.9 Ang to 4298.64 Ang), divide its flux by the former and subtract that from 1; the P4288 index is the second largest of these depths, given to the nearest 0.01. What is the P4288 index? 0.28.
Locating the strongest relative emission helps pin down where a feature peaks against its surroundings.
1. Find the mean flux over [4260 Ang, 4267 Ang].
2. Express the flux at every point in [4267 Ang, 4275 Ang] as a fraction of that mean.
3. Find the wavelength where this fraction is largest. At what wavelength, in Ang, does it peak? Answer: 4267.57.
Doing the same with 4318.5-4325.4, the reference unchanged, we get 4324.95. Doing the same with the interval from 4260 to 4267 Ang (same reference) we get 4263.64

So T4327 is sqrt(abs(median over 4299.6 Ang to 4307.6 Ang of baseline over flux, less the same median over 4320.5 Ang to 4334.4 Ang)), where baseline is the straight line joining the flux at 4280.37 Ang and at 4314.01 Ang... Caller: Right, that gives 0.69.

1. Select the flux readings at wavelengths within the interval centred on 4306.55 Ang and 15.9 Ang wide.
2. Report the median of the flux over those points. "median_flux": 1.5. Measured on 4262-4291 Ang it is 2.0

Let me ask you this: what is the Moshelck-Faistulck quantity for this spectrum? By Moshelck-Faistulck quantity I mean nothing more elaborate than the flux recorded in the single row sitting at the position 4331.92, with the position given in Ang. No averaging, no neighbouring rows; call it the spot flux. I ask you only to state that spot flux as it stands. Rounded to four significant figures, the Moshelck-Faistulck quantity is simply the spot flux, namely 1.554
